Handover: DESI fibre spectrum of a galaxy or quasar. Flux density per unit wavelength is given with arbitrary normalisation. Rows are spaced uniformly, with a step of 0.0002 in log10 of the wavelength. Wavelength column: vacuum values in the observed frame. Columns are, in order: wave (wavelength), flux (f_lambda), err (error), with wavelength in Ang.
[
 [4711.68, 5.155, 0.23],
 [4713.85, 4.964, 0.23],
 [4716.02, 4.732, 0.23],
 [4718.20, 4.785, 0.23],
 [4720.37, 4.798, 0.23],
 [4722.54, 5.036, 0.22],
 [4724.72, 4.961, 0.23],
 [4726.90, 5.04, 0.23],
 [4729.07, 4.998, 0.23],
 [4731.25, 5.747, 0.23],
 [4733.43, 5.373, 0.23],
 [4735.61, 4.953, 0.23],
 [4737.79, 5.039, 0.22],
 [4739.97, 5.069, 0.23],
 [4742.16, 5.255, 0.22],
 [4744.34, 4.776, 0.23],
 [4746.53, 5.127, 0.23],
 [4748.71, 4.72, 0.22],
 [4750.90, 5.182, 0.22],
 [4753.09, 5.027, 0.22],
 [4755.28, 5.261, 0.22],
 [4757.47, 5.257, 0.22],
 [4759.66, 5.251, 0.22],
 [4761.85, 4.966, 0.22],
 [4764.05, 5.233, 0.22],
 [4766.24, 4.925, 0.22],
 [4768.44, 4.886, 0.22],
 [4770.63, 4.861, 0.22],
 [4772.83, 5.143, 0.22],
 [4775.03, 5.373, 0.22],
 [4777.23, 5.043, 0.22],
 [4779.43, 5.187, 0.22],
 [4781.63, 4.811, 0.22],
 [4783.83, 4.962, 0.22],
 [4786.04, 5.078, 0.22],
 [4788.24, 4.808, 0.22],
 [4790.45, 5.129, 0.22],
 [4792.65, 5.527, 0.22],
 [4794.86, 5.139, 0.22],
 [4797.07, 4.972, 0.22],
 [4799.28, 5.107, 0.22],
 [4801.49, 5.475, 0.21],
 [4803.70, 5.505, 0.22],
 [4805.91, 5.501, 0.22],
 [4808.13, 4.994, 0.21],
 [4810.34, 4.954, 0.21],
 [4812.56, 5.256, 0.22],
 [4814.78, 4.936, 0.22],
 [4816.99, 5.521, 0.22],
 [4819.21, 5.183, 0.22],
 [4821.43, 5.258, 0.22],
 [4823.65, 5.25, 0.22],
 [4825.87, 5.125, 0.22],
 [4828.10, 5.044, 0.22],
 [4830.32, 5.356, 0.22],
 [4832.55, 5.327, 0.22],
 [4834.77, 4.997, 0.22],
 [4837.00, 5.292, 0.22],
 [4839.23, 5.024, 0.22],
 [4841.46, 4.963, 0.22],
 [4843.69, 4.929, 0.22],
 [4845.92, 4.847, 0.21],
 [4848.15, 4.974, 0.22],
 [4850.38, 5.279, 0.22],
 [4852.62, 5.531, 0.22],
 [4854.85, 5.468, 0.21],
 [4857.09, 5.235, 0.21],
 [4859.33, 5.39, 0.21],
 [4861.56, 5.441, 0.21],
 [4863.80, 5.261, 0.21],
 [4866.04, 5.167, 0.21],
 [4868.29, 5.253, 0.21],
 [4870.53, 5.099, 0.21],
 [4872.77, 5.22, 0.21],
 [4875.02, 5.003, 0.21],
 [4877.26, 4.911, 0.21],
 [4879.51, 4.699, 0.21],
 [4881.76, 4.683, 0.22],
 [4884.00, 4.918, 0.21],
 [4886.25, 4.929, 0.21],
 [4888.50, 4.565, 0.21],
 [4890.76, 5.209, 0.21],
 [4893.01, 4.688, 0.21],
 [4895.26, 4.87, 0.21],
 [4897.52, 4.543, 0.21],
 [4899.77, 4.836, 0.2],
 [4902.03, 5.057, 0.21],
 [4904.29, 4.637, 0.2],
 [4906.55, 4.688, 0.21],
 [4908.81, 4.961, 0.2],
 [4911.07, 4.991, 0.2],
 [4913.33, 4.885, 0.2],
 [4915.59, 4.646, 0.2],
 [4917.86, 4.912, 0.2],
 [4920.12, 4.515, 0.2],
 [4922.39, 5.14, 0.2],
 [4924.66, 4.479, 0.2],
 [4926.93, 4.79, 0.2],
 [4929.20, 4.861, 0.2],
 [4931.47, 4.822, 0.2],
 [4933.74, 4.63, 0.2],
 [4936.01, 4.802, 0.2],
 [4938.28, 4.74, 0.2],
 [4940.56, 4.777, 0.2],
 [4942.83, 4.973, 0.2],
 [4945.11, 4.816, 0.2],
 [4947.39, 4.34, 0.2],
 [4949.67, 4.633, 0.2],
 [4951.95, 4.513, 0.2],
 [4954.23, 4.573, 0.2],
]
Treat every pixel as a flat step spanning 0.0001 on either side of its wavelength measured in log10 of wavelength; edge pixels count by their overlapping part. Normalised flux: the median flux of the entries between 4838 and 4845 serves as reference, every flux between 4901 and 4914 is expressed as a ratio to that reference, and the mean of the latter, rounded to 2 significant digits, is 0.98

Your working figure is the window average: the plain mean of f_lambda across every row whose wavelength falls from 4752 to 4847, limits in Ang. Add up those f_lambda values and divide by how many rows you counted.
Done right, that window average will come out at 5.13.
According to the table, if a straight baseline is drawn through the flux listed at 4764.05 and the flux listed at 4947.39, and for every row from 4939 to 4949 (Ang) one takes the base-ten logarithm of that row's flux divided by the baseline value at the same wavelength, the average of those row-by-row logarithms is 0.03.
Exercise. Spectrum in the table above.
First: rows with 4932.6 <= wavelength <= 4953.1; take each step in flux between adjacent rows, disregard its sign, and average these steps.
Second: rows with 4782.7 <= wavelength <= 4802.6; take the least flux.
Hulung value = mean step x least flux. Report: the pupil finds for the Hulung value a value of 0.91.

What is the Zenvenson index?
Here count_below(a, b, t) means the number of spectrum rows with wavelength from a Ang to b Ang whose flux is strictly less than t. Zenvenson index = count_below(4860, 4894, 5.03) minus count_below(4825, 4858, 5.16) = 0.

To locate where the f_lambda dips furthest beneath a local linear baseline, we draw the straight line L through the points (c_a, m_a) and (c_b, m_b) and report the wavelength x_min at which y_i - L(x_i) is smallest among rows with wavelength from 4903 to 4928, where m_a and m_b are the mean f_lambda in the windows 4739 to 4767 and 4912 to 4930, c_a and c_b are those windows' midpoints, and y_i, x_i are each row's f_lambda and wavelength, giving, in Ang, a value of 4924.66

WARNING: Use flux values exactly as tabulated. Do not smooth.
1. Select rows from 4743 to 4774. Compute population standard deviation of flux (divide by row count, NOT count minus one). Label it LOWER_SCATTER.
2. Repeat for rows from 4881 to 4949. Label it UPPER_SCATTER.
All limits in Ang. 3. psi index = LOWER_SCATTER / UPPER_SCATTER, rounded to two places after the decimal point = 0.93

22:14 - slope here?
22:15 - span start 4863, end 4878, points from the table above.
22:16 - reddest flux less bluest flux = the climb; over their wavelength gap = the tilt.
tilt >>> -0.026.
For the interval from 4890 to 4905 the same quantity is -0.042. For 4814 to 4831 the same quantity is 0.027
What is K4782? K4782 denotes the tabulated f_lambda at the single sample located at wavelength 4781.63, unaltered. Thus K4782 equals 4.811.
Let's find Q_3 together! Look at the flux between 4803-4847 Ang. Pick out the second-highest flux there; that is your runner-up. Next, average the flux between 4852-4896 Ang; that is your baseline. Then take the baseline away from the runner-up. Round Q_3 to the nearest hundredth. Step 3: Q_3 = 0.43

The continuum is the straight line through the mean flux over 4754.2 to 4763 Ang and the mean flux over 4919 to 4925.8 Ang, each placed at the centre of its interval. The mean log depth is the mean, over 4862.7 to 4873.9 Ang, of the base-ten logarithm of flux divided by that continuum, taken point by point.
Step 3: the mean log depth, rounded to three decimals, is 0.029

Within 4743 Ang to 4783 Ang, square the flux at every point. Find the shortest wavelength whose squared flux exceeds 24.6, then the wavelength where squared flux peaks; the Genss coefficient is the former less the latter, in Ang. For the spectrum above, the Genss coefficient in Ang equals -28.5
